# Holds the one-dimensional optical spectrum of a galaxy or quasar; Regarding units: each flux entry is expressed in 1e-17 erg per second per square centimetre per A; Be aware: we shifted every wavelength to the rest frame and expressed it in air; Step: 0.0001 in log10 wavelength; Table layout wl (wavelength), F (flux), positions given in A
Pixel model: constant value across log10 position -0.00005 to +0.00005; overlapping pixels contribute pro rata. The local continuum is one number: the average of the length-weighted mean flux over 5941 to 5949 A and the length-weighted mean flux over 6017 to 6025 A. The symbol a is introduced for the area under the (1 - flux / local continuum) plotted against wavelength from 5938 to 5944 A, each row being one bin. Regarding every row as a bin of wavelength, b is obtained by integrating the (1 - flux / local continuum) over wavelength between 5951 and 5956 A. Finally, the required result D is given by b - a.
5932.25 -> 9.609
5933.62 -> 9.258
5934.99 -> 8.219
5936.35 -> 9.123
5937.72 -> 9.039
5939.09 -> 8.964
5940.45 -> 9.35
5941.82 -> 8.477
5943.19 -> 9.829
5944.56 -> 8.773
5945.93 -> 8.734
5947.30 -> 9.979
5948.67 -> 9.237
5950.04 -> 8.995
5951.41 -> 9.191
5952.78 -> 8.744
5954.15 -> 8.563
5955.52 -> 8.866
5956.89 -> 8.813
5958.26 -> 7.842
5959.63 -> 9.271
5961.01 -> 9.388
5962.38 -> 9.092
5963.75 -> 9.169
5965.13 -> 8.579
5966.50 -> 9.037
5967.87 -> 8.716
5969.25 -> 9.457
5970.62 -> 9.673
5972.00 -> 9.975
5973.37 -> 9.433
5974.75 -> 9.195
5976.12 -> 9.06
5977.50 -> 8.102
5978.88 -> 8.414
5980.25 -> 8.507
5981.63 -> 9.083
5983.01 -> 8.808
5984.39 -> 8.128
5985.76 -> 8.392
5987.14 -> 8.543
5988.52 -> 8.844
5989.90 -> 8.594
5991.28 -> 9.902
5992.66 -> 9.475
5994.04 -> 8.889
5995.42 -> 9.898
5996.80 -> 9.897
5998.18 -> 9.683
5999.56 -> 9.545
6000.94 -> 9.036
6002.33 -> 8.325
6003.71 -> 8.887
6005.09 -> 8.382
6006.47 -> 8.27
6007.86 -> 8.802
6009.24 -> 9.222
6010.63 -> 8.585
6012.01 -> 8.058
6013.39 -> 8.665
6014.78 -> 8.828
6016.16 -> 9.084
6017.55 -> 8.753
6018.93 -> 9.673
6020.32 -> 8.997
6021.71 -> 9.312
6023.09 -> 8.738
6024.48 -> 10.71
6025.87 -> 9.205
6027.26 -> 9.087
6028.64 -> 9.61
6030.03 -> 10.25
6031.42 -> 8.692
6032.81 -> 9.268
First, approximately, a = 0.075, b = 0.24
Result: 0.2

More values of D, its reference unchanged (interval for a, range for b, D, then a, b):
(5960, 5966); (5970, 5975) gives -0.3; 0.122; -0.19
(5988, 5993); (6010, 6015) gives 0.4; 0.032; 0.41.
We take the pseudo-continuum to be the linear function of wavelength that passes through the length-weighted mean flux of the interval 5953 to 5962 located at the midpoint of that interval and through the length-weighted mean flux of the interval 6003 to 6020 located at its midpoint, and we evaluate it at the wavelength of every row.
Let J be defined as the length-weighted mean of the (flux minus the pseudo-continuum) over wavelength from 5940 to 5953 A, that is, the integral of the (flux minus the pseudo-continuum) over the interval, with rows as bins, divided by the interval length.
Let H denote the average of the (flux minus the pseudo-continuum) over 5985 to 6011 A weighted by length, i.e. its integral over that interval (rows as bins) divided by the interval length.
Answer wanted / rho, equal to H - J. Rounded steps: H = 0.23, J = 0.33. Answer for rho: -0.10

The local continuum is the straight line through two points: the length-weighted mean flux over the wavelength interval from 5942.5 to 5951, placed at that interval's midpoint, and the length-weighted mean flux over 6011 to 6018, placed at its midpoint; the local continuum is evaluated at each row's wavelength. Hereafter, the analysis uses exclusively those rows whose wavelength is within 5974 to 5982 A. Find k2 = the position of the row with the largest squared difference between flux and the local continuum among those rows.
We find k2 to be 5977.50 A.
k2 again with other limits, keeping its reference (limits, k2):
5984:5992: 5991.28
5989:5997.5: 5996.80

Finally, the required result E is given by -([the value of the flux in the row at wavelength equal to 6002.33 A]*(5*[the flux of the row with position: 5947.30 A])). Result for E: -415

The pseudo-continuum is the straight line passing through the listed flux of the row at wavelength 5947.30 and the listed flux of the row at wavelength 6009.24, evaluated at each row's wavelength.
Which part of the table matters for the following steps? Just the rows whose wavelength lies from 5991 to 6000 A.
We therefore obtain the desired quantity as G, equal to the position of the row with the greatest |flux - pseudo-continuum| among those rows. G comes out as 5996.80 A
